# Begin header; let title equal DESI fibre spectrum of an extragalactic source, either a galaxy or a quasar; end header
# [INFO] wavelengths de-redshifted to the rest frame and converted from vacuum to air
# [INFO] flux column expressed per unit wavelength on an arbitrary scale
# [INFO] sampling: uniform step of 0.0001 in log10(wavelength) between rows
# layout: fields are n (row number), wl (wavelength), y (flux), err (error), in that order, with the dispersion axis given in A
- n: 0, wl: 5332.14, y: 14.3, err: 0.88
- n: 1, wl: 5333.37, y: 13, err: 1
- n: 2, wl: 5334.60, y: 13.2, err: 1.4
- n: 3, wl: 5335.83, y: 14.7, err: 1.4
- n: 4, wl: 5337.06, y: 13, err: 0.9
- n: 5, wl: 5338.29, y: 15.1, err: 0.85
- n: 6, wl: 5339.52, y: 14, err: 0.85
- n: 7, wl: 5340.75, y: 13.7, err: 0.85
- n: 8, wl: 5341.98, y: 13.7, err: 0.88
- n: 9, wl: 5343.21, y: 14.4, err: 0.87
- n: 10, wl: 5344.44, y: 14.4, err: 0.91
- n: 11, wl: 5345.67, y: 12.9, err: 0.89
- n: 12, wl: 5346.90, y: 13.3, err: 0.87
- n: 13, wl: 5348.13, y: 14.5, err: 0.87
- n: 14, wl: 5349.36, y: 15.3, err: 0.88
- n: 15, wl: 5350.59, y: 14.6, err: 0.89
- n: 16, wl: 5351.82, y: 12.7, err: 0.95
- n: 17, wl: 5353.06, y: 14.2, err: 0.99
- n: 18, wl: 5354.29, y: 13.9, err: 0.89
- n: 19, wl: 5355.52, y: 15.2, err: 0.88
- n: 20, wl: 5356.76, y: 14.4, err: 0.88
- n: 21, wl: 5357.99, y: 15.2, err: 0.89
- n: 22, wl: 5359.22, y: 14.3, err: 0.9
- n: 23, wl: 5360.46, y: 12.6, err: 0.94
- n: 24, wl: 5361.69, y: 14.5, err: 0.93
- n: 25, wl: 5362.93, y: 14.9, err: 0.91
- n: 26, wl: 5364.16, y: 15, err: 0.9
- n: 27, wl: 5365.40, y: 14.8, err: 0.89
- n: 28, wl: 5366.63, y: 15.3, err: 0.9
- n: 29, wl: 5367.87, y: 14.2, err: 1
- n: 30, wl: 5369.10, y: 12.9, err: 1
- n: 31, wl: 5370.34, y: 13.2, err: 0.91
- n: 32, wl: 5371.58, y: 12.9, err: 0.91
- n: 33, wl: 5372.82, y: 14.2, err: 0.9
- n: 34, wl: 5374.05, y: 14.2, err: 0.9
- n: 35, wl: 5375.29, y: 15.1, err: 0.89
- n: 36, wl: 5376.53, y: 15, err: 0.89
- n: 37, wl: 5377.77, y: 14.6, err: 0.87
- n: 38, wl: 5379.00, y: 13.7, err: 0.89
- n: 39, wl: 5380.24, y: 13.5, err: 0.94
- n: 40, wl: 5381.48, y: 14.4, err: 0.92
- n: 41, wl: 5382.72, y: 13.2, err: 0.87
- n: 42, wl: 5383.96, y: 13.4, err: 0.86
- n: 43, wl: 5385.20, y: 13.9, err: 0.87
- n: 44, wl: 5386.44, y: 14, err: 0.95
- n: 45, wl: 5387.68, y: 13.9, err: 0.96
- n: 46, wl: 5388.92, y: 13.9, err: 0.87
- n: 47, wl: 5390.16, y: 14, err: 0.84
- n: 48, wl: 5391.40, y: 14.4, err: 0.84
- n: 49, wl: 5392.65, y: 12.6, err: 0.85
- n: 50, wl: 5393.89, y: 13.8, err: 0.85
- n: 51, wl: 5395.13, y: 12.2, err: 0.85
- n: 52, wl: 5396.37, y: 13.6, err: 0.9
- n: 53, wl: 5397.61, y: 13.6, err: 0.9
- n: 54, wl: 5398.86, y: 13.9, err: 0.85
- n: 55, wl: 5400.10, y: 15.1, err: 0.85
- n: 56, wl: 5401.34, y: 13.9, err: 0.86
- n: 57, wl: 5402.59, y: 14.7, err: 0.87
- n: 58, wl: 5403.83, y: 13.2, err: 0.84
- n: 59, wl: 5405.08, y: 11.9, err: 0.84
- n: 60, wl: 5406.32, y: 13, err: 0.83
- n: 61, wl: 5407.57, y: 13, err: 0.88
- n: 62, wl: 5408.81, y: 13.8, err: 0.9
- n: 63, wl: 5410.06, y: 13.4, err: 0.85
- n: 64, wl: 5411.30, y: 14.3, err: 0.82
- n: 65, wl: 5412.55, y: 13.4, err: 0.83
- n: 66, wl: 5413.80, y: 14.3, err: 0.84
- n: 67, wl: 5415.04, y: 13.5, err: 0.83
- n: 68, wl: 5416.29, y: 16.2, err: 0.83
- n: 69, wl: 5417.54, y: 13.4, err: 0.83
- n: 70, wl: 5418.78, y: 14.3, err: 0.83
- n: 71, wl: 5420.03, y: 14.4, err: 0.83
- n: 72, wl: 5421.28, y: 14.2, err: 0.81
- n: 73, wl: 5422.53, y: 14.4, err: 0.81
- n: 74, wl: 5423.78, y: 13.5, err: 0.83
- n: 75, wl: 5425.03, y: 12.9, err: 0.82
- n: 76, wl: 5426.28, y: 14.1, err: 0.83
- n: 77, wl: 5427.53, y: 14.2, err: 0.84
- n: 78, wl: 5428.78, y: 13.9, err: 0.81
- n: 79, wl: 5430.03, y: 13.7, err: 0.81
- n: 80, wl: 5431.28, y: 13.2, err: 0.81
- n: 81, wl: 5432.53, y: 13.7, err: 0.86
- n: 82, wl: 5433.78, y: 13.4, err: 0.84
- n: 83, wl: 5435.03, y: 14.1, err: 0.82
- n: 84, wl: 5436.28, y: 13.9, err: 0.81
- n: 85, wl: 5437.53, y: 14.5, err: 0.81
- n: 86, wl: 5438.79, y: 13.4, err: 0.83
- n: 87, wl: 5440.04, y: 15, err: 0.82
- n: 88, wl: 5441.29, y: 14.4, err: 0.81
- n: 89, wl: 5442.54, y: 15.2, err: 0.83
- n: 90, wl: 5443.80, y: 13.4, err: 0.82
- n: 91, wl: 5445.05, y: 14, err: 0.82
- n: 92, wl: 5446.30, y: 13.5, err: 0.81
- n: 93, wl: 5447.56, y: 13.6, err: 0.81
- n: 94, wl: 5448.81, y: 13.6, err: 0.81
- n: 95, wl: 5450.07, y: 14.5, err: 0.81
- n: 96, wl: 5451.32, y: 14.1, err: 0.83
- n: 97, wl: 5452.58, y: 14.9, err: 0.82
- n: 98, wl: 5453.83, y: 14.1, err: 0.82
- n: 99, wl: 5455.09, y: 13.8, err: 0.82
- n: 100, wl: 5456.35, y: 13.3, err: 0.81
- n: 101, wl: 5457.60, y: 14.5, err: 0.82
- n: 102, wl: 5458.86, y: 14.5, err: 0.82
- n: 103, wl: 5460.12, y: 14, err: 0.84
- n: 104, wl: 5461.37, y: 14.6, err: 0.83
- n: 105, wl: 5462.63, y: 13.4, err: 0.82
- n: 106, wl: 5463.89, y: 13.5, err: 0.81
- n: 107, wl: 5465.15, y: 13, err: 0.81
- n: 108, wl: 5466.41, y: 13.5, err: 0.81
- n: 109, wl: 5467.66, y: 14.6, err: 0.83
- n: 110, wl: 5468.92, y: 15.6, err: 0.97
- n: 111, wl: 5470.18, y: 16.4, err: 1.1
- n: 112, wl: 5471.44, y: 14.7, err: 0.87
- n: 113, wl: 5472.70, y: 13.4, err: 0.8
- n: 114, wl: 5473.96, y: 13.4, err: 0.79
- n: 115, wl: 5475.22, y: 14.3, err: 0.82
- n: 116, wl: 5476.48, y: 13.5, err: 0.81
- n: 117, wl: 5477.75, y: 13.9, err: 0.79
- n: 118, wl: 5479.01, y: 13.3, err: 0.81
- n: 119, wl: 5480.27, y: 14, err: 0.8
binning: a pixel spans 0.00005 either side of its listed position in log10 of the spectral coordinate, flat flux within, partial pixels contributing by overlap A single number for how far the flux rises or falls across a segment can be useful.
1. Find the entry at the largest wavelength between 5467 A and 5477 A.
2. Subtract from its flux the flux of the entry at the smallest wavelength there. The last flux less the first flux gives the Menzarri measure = -1.1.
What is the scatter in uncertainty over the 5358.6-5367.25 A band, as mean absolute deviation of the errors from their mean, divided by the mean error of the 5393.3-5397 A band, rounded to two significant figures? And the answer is 0.016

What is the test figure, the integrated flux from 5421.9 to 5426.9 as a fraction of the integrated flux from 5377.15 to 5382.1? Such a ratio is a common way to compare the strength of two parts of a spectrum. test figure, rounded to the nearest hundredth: 0.98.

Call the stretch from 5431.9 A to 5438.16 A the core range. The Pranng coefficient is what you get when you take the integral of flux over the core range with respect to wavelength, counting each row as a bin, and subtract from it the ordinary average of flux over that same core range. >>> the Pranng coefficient 73.2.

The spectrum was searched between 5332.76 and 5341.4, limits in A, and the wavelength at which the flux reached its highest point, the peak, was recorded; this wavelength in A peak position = 5338.29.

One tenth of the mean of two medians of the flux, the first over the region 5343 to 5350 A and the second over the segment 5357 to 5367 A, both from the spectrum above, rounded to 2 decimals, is 1.46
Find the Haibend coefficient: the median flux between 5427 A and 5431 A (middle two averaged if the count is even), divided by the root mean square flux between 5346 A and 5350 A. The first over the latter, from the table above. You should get 0.97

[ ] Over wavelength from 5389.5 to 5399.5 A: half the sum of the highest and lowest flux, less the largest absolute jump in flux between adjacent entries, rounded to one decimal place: 11.5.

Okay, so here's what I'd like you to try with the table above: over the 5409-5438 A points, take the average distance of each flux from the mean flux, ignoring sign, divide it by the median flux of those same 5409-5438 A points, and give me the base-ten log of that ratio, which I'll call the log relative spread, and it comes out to -1.46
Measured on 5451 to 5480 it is -1.35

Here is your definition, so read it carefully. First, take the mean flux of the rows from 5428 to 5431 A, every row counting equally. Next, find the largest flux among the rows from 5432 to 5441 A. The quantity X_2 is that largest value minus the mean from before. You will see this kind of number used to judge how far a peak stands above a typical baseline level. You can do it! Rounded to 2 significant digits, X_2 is 1.2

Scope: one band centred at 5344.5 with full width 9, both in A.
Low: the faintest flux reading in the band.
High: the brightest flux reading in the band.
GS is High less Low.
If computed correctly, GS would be 1.6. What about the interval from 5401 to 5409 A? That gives 2.8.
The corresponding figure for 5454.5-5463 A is 1.3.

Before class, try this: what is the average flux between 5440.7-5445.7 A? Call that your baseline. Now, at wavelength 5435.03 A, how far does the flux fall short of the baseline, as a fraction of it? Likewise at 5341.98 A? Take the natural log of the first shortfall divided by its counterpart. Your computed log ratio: -1.3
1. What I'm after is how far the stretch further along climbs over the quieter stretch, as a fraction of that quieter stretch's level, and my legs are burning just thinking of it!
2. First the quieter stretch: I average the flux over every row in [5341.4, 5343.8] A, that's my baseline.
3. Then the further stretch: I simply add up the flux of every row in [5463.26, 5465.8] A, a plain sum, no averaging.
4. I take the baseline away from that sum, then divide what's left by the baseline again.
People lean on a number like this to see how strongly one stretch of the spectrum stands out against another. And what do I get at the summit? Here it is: 0.89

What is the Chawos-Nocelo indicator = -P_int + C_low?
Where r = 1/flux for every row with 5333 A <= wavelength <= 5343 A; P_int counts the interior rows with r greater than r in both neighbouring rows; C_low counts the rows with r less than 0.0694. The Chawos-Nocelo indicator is 1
